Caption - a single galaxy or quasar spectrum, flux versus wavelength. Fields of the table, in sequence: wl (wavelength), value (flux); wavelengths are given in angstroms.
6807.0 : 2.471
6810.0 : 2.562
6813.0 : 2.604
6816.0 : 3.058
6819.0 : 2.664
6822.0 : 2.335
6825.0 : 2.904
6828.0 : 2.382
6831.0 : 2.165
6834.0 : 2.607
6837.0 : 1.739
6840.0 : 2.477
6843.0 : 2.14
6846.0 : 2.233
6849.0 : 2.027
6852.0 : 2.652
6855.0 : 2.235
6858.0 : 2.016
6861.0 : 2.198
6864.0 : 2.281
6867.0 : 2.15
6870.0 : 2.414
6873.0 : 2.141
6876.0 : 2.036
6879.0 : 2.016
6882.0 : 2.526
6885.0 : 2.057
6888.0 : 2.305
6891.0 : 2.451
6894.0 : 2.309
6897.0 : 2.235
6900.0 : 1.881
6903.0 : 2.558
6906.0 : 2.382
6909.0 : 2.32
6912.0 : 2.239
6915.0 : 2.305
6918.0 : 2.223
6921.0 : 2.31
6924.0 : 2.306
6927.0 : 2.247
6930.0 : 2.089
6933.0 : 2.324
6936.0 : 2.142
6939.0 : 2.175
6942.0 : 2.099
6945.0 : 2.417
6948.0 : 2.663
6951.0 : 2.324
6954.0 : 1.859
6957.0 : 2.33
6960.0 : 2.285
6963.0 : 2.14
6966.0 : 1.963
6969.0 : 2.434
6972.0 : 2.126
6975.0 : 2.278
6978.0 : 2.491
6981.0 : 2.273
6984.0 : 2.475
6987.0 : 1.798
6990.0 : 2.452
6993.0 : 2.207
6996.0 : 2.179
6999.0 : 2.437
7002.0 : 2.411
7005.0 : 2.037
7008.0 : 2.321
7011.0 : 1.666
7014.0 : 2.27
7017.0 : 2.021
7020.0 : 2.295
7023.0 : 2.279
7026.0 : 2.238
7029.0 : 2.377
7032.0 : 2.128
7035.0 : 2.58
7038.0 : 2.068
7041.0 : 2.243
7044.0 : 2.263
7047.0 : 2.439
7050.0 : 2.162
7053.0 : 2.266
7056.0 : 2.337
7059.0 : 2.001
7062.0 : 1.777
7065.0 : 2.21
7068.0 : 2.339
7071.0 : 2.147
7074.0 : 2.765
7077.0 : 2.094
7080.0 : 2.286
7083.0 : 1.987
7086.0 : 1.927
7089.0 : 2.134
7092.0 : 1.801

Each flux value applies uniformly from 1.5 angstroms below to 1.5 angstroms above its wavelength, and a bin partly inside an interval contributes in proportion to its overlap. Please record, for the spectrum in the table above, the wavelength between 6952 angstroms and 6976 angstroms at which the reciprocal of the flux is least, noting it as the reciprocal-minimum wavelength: 6969.0 angstroms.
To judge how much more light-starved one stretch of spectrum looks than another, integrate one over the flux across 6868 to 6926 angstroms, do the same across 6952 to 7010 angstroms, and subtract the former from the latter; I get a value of 0.4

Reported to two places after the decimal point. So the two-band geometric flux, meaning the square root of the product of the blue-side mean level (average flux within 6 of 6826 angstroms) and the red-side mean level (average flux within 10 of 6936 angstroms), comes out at 2.33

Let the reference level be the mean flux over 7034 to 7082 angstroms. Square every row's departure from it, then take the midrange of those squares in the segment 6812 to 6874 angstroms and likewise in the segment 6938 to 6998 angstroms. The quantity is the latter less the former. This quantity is -0.23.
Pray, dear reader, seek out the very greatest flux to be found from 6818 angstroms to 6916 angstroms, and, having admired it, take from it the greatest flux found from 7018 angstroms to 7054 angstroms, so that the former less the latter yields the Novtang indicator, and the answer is 0.32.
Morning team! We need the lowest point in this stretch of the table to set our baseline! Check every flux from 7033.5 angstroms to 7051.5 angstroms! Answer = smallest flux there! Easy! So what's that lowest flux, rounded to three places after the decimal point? 2.068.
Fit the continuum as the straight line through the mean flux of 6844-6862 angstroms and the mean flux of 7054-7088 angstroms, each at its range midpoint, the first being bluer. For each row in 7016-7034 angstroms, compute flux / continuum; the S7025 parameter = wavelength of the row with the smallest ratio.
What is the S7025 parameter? 7017.0 angstroms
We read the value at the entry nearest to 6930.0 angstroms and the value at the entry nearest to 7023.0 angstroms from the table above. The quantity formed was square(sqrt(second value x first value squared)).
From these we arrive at 9.9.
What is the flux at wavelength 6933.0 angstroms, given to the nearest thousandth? 2.324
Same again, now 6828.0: 2.382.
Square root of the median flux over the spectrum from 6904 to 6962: 1.52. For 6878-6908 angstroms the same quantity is 1.52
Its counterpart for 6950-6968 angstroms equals 1.49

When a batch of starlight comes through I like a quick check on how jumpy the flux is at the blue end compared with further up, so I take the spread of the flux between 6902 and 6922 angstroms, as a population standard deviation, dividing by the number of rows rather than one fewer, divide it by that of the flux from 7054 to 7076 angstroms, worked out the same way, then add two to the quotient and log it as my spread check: 2.4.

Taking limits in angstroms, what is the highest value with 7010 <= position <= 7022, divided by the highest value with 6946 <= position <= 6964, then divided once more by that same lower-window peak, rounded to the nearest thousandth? 0.324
